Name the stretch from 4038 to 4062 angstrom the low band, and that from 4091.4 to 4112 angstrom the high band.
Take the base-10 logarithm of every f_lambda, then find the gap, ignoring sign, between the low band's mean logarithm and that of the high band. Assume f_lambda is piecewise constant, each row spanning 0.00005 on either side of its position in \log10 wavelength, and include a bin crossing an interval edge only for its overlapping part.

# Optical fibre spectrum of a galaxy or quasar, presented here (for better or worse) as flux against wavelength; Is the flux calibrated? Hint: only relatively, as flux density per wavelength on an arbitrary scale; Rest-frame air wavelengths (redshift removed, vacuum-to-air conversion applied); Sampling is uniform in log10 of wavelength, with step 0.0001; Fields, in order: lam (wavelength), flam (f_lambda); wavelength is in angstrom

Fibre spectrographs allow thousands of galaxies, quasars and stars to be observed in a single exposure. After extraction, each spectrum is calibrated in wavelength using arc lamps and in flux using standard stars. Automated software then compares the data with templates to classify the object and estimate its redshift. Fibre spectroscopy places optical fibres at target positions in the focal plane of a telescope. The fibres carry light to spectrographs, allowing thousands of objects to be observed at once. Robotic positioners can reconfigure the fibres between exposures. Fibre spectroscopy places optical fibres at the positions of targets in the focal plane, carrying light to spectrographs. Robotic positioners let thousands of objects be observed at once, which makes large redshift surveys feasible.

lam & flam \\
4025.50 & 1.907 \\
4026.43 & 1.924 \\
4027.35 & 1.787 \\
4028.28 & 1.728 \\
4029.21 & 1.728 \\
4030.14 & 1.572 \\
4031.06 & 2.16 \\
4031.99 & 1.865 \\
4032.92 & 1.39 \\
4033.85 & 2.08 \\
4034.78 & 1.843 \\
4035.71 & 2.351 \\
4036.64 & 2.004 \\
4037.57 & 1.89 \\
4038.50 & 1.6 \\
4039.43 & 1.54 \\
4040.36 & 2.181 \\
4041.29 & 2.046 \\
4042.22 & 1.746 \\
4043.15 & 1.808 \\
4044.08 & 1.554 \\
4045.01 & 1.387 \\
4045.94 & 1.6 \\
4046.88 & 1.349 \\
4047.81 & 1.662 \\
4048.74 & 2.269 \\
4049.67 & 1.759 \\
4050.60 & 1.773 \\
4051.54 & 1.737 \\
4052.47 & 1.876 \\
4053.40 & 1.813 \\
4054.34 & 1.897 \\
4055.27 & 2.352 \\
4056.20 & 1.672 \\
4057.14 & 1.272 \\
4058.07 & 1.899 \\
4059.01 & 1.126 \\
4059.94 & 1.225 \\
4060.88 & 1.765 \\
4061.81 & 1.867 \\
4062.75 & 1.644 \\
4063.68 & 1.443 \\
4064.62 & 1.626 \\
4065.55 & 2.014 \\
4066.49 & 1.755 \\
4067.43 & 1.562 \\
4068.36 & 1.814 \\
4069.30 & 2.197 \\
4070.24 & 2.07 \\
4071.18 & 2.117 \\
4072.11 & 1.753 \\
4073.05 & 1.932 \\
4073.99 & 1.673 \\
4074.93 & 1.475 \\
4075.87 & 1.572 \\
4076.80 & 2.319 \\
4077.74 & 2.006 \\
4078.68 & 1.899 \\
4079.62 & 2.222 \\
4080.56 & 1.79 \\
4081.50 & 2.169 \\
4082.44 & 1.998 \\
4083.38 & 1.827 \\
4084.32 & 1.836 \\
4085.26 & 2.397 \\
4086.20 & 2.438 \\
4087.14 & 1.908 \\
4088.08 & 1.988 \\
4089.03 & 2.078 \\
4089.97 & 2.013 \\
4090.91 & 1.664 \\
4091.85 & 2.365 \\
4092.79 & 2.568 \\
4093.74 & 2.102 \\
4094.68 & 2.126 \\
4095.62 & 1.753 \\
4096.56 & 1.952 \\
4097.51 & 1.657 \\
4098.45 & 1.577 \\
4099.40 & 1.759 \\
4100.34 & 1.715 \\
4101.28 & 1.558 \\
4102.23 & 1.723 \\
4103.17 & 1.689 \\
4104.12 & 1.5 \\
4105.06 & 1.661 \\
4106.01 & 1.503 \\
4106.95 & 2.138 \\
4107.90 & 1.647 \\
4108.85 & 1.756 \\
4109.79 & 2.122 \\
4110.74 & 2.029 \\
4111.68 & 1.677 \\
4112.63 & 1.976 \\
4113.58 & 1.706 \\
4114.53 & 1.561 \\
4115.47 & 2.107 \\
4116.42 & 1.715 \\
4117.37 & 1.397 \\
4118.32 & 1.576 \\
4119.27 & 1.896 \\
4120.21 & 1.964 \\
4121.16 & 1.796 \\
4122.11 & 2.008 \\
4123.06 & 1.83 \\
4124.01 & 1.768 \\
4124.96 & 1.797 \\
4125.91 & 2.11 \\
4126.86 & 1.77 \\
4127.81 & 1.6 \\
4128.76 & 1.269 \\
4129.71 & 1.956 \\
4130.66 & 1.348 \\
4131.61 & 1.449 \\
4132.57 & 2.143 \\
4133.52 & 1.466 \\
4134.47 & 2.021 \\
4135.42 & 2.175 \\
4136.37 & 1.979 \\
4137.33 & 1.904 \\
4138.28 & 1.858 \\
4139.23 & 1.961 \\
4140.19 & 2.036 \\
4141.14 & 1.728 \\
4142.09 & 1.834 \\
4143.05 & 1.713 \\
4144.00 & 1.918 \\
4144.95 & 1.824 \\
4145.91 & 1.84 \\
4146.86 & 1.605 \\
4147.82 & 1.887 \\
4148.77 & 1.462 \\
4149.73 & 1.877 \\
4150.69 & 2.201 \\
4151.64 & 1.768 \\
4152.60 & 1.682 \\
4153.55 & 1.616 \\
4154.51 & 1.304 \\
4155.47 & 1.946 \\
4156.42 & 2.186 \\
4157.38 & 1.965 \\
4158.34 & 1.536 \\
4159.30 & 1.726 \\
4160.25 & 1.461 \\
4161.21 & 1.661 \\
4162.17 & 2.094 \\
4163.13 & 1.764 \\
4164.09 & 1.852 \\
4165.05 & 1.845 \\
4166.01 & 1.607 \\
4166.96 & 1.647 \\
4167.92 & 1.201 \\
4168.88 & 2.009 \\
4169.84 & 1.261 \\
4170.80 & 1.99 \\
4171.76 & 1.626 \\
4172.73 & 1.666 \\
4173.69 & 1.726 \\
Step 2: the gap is 0.032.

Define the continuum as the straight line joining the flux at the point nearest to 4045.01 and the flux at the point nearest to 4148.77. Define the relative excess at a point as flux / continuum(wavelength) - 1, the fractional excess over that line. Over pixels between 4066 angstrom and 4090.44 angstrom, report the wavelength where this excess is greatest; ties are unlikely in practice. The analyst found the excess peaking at 4086.20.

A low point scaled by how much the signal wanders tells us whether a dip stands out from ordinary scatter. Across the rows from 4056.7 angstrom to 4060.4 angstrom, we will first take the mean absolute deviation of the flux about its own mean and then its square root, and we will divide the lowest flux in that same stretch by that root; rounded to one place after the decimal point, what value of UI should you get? 2.2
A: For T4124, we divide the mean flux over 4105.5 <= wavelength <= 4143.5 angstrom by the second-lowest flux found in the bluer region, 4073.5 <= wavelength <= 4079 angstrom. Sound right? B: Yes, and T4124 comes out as 1.15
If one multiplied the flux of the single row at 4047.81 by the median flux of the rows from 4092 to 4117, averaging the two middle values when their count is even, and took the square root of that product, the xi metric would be 1.69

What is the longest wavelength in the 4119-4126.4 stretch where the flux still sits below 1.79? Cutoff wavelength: 4124.01 angstrom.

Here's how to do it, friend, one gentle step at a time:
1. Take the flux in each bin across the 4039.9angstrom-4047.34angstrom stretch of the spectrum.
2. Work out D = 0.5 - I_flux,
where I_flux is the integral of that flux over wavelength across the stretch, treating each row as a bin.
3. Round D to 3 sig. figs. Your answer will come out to -12.2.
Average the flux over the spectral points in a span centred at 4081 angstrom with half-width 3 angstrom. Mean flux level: 1.98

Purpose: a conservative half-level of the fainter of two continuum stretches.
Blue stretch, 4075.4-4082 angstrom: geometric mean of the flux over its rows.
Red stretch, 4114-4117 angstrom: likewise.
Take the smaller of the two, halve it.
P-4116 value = 0.89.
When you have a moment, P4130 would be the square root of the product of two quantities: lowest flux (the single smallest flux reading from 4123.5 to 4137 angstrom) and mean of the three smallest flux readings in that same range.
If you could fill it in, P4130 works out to 1.31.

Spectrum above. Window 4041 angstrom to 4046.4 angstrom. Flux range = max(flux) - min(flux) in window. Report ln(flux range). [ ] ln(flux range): -0.42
